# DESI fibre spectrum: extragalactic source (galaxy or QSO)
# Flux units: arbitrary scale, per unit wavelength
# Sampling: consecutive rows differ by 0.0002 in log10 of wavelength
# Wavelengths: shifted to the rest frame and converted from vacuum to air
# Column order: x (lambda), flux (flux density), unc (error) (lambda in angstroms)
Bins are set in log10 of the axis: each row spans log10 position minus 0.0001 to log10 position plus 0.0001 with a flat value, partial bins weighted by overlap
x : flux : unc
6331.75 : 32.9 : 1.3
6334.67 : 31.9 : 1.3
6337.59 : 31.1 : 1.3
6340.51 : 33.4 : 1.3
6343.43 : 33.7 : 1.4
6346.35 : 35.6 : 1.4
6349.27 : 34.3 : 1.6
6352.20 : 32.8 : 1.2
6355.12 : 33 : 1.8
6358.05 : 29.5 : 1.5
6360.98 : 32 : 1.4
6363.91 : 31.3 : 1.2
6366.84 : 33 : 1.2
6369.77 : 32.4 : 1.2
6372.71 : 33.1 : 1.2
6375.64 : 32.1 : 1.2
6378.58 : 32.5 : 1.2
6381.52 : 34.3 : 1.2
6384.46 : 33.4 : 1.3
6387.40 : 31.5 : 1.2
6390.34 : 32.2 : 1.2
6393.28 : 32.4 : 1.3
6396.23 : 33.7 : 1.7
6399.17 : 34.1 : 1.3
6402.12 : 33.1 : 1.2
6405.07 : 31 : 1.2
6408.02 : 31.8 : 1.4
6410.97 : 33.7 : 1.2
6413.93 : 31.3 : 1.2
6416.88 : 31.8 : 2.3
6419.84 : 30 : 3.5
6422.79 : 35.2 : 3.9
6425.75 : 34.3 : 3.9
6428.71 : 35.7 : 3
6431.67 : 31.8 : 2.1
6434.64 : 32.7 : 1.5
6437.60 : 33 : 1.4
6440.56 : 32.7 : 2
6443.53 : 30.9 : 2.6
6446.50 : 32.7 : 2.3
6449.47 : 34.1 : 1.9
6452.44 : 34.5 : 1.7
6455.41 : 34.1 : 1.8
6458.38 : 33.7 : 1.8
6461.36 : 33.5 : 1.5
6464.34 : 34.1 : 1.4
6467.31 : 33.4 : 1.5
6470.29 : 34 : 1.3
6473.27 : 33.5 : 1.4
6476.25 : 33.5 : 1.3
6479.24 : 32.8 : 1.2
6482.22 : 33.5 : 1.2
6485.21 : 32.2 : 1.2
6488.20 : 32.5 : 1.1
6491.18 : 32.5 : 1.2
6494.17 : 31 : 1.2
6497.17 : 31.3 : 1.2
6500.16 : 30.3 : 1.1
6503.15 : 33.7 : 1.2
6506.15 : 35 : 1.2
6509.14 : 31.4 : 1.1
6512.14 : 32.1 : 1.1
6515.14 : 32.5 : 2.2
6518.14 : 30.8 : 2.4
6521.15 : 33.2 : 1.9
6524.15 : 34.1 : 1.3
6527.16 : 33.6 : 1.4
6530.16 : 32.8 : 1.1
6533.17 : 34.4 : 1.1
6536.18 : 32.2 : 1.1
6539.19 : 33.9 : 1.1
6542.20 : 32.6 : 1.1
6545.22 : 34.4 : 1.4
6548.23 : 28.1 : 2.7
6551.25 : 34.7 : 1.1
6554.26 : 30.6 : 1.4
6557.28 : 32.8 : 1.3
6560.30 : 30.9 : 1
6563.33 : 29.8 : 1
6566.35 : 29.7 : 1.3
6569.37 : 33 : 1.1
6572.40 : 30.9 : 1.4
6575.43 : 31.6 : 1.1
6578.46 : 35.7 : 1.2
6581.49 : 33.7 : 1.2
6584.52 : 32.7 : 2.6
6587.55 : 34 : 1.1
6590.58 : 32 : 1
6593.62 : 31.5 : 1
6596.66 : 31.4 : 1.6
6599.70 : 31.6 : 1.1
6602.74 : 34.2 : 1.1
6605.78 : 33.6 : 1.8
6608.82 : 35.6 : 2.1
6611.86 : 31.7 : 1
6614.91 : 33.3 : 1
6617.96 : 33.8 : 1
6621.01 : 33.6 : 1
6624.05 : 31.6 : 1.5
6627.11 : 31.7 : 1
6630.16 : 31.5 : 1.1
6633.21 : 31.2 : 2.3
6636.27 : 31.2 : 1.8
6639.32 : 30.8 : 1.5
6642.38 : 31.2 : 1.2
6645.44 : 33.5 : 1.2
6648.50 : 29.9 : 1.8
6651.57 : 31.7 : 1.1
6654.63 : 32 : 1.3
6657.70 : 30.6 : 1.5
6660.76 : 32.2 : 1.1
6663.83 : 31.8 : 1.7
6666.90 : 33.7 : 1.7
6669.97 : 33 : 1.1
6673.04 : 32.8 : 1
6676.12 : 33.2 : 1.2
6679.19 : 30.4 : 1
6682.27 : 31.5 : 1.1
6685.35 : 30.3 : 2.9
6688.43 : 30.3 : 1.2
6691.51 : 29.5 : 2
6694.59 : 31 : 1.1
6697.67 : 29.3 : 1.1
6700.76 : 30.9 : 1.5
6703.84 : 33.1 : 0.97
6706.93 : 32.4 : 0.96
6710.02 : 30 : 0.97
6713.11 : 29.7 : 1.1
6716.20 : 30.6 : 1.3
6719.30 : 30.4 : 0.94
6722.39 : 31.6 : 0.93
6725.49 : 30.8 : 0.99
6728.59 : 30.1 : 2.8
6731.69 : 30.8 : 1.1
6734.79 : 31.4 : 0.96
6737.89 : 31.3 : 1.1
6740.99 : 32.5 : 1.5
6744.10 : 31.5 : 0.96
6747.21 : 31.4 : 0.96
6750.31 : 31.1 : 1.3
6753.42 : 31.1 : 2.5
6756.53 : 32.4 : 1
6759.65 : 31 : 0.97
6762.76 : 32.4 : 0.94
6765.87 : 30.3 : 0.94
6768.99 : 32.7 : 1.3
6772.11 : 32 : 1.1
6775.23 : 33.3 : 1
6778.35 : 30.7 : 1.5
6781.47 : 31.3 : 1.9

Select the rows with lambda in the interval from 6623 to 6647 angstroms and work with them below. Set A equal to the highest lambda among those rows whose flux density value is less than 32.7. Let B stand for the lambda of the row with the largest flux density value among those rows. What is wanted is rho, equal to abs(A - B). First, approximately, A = 6642.38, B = 6645.44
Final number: 3.1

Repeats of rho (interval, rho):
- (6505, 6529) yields 12.0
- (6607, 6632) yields 21.3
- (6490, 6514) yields 6.0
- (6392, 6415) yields 14.8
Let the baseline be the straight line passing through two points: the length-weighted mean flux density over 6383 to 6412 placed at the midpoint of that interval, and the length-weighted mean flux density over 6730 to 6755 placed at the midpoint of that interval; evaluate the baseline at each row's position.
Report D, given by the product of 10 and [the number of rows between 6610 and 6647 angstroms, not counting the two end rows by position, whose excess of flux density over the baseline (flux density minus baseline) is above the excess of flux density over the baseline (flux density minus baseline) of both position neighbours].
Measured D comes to 30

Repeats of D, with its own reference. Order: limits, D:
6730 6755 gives 20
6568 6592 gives 20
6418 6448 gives 30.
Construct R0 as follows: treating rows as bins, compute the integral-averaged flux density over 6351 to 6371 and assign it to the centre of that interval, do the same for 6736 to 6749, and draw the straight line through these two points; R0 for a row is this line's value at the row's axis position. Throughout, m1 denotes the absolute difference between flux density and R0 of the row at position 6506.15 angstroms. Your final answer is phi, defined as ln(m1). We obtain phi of 1.1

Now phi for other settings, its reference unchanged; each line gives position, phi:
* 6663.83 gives -2.8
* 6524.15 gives 0.8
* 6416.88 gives -1.9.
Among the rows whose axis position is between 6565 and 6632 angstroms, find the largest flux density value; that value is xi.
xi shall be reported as 35.7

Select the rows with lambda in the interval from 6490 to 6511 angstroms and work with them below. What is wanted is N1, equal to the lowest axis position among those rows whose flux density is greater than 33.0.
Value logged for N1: 6503.15 angstroms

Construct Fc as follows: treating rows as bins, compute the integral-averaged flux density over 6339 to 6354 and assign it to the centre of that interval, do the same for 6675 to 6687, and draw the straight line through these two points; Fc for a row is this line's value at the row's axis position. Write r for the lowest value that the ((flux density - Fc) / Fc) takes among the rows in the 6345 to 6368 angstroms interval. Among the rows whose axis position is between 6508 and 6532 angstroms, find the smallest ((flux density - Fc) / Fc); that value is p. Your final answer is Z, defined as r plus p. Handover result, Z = -0.183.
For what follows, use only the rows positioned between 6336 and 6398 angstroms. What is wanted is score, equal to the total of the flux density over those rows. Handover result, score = 687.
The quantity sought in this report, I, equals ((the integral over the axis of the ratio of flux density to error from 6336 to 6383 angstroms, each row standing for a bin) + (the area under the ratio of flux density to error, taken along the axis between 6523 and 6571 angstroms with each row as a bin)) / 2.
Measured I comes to 1229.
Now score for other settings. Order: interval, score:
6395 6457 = 692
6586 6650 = 679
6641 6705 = 662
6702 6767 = 656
